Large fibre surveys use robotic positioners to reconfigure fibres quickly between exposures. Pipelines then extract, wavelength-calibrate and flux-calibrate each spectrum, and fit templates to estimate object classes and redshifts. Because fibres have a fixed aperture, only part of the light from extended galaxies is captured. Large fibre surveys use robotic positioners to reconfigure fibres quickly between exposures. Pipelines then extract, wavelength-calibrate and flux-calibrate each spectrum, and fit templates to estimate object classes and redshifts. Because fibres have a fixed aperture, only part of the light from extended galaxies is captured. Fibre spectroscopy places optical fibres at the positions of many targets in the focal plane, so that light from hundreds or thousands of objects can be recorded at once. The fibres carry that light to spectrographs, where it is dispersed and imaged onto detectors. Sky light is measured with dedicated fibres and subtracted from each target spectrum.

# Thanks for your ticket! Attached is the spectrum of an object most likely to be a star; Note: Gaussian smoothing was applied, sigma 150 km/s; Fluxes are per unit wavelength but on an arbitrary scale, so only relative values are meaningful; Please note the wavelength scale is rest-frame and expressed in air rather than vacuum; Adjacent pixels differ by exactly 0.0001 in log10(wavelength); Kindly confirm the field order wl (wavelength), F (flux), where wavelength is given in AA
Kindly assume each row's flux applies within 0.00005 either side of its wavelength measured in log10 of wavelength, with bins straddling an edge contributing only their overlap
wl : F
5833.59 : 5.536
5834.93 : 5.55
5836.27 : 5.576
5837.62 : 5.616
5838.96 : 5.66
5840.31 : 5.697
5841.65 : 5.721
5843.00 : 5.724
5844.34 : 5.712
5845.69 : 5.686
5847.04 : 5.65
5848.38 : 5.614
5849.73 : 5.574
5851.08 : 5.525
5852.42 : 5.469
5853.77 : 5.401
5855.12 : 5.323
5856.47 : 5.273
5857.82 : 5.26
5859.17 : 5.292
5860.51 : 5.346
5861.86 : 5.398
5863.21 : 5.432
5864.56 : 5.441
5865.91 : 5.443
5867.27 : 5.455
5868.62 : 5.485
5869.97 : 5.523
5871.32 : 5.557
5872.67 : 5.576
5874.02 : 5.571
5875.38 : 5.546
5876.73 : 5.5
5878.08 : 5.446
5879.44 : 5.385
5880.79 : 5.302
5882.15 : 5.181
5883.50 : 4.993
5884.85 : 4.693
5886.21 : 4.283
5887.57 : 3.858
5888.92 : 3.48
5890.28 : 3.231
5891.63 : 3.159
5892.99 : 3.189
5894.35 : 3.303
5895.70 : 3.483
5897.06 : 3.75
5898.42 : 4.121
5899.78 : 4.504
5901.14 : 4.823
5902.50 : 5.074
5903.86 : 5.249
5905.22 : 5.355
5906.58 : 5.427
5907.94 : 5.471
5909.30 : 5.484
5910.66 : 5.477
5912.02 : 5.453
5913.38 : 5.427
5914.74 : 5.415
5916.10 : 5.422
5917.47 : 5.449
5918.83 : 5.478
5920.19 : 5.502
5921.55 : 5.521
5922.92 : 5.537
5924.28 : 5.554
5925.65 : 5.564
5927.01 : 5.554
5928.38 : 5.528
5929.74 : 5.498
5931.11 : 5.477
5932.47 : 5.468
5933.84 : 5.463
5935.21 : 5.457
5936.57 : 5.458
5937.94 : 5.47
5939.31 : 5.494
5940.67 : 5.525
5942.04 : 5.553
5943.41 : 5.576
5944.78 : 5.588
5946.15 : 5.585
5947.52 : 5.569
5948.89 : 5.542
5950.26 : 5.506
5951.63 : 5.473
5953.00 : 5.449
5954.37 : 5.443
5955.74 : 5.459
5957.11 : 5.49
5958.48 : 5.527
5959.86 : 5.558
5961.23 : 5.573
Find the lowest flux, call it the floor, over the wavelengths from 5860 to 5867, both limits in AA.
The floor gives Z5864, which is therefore 5.346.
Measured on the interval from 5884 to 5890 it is 3.48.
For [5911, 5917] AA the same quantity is 5.415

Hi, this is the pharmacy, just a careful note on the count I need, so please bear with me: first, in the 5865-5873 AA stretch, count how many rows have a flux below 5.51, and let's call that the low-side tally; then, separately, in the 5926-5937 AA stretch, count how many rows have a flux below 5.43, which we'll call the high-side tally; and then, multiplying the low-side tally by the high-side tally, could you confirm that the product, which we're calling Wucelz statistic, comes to 0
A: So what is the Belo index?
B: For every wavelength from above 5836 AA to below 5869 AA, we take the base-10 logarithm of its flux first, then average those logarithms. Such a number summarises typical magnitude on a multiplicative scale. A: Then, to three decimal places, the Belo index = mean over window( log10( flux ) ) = 0.741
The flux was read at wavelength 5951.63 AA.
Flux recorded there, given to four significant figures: 5.473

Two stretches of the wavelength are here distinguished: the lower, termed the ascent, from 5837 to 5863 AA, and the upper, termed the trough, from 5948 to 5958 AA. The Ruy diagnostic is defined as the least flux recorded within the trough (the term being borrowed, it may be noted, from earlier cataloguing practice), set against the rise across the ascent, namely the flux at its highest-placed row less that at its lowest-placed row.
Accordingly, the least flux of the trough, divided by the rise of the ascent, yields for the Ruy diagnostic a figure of -25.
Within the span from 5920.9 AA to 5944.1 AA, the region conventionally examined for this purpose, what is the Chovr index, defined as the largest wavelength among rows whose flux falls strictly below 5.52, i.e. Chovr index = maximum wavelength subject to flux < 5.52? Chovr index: 5939.31 AA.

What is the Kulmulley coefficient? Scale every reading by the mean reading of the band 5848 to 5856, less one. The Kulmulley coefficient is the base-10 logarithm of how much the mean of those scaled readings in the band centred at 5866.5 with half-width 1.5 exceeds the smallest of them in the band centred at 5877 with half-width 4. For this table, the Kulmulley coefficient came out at -1.57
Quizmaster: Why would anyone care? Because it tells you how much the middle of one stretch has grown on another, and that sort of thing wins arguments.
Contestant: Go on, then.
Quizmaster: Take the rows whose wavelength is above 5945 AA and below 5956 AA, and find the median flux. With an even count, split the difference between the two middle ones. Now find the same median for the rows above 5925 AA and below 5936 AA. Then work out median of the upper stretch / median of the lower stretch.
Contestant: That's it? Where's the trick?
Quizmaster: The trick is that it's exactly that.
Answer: 1.00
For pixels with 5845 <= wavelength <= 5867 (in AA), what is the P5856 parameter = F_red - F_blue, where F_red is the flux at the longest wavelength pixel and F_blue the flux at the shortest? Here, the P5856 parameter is -0.24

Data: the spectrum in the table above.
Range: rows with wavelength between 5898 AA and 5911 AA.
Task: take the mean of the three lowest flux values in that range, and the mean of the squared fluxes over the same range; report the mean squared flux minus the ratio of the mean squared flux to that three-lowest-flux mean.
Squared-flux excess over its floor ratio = 20.4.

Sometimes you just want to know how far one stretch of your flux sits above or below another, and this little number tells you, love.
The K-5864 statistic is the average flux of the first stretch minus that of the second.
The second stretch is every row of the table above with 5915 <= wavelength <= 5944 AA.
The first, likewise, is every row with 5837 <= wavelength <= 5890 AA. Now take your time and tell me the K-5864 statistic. -0.2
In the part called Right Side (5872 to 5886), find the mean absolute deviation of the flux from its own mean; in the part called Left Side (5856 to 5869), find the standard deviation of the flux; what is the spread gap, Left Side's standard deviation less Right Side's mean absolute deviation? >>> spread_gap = -0.14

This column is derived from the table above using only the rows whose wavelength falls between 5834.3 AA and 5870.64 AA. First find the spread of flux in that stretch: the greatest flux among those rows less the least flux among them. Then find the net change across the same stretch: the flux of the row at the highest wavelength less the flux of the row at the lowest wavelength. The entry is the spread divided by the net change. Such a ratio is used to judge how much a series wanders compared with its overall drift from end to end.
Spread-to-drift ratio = -17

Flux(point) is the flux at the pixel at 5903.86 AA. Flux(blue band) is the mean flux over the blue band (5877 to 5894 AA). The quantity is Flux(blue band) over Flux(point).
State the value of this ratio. 0.83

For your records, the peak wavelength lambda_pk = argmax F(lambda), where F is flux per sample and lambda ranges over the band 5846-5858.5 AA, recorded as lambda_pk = 5847.04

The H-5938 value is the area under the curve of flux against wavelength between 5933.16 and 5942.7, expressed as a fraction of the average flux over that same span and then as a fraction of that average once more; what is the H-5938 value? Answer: 1.74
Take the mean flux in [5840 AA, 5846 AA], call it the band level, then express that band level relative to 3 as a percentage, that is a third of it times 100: 190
